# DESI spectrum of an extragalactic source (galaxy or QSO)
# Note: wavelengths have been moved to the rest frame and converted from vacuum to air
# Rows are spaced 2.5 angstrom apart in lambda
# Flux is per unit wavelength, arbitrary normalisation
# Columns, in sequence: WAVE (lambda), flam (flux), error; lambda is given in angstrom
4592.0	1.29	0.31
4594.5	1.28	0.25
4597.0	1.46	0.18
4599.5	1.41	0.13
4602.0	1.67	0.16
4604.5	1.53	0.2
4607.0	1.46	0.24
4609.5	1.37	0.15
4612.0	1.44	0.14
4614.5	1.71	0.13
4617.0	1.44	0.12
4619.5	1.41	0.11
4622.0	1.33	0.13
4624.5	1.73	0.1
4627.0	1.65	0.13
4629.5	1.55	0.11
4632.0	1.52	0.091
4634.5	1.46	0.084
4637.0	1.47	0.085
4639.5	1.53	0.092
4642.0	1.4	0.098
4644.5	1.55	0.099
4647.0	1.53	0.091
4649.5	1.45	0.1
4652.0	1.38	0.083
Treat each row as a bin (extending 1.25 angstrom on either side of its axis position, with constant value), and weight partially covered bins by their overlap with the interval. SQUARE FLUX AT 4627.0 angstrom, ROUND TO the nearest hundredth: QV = 2.72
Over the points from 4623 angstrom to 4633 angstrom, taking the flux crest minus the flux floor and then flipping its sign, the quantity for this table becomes -0.21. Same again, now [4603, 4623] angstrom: -0.38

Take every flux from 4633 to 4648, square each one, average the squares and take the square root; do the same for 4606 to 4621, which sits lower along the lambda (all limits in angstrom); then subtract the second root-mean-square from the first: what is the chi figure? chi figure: 0.015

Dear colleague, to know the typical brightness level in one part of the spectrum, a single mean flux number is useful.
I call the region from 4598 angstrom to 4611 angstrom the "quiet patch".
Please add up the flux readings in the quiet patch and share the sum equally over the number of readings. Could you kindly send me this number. 1.49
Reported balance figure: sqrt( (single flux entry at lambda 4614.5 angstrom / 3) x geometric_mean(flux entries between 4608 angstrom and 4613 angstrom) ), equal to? 0.89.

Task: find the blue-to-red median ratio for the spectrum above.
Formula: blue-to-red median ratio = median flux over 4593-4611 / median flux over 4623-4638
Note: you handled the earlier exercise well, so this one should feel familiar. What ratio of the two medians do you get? 0.95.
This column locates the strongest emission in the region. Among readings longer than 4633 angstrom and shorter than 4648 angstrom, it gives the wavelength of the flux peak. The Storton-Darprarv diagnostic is 4644.5 angstrom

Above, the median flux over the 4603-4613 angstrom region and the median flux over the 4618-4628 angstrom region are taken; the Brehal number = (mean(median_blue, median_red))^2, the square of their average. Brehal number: 2.22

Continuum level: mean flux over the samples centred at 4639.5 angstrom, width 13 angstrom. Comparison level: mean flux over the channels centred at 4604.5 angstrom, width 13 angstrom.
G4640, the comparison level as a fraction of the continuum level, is 1.00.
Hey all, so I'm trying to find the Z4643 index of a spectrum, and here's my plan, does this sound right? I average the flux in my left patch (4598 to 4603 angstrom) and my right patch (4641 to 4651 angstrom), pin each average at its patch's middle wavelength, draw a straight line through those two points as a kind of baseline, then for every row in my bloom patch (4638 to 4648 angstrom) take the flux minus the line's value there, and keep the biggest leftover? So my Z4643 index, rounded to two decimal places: 0.07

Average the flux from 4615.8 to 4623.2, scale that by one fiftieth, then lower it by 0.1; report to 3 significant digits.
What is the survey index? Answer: -0.0721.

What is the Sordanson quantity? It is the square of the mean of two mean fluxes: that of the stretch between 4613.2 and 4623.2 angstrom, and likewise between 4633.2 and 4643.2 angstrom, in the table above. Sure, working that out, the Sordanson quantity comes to 2.16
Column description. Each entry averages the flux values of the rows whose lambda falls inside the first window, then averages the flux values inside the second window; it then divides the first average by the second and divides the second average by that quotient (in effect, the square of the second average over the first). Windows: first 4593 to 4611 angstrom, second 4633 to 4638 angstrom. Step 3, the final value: 1.48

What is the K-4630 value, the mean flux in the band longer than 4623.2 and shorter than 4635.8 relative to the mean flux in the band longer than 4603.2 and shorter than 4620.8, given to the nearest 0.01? 1.07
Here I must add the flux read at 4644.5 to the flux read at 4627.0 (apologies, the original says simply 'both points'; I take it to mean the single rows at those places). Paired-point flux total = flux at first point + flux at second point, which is 3.20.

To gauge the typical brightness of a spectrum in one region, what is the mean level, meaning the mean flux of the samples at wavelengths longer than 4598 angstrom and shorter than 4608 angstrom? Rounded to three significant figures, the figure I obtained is 1.52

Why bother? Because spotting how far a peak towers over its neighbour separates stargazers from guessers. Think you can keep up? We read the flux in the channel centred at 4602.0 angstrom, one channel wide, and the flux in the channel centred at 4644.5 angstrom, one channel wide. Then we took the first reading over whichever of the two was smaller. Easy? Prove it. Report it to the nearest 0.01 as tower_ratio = 1.08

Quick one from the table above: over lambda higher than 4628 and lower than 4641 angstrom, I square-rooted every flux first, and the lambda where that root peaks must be 4629.5 angstrom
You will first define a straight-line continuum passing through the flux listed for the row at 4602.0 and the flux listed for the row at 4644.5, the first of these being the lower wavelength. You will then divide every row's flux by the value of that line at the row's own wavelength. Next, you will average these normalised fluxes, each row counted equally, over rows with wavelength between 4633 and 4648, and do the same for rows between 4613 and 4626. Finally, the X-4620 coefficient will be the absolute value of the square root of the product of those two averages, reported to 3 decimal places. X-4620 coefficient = 0.948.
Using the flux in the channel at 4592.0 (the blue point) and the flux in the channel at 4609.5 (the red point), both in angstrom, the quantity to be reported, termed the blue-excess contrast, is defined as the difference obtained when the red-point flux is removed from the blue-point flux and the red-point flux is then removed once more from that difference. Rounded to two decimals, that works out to -1.45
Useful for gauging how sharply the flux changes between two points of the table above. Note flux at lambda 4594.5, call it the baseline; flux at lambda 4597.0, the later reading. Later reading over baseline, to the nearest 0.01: 1.14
